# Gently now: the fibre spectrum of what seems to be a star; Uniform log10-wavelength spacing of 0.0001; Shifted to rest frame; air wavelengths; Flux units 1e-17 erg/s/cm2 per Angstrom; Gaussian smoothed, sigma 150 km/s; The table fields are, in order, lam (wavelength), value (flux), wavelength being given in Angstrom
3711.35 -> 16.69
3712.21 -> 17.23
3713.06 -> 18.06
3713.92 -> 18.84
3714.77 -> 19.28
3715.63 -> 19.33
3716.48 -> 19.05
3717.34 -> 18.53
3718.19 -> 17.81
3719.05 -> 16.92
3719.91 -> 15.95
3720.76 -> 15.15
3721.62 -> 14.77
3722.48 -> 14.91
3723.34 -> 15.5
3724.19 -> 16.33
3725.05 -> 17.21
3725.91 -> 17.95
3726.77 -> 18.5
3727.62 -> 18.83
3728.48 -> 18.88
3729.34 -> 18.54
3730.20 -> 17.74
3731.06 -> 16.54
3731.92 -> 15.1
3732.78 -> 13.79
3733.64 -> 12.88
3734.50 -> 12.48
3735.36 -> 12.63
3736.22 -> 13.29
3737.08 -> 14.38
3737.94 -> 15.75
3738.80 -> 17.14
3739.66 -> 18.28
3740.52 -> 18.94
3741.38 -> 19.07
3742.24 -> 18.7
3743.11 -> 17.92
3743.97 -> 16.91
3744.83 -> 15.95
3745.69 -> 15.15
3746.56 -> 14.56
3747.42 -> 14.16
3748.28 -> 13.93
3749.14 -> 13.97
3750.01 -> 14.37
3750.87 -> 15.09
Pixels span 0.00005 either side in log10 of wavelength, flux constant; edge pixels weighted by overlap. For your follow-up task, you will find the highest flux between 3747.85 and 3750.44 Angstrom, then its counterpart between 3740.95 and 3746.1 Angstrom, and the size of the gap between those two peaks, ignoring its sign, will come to 4.7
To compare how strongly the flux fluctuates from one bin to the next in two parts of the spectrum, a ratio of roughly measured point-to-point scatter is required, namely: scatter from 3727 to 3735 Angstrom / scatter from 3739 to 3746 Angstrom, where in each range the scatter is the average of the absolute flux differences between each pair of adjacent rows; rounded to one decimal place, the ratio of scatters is 1.2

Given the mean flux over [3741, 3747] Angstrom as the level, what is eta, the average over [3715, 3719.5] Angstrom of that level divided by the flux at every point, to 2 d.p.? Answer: 0.92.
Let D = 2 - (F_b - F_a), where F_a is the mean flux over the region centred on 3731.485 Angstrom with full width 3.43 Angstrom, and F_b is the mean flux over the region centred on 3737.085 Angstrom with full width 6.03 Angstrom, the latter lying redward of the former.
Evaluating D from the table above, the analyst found 2.9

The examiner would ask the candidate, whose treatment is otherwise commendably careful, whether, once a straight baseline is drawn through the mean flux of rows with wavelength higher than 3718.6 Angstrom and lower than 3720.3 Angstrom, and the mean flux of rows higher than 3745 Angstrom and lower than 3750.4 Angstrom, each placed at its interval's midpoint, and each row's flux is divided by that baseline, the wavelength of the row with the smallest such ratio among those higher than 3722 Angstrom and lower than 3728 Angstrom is 3722.48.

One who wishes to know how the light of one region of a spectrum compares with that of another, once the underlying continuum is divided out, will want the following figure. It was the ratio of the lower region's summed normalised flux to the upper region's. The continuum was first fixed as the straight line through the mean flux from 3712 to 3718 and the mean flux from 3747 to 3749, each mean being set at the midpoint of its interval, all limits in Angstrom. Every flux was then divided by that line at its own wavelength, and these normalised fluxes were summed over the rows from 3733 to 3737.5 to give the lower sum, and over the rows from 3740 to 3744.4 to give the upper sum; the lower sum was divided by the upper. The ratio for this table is 0.67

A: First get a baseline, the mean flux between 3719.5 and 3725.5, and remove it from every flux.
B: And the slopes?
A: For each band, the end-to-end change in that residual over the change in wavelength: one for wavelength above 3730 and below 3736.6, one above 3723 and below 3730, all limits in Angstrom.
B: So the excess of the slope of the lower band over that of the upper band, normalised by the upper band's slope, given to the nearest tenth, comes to -1.7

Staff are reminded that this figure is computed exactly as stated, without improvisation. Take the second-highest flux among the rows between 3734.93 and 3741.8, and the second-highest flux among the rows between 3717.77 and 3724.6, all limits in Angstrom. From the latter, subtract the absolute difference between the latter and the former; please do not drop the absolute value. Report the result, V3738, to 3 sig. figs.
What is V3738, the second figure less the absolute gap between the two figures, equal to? 14.9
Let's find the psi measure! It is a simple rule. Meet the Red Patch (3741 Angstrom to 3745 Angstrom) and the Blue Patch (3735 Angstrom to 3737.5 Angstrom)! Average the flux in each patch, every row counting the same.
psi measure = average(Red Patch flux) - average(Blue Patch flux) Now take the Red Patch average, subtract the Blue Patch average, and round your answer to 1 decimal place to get 4.3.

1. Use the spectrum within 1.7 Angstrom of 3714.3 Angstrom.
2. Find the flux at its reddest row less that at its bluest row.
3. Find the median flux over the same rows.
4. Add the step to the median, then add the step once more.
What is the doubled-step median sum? 21.6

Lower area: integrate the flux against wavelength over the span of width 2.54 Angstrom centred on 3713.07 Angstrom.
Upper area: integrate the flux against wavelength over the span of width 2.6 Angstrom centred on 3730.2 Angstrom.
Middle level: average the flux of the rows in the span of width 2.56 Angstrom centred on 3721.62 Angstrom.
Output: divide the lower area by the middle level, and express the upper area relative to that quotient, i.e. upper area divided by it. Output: 15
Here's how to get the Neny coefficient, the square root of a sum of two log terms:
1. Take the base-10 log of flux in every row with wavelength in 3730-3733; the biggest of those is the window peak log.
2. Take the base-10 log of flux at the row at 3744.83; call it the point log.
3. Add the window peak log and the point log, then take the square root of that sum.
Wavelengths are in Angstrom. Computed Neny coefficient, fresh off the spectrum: 1.57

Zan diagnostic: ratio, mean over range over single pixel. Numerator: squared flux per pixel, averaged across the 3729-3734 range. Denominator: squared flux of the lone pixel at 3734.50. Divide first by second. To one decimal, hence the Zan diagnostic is 1.6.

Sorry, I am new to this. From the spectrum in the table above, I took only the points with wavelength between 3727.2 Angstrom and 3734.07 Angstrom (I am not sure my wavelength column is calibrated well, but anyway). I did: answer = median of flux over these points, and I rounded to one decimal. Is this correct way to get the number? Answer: 17.1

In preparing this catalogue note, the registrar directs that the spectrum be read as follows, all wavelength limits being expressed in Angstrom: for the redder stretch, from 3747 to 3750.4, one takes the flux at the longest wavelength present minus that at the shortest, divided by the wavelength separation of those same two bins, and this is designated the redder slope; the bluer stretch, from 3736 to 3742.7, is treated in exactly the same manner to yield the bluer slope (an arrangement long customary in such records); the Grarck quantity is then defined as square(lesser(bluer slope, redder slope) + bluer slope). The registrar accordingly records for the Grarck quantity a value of 1.0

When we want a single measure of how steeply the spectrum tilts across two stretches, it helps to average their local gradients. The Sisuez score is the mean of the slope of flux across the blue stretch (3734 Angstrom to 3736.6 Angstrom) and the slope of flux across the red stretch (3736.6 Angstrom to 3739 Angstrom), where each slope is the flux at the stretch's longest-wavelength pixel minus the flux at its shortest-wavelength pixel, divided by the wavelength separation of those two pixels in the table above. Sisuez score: 1.0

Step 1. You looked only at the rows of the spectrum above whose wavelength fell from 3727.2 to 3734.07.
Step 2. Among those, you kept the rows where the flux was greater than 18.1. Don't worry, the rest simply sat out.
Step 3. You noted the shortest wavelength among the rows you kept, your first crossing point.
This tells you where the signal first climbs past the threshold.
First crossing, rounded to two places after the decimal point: 3727.62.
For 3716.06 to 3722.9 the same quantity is 3716.48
